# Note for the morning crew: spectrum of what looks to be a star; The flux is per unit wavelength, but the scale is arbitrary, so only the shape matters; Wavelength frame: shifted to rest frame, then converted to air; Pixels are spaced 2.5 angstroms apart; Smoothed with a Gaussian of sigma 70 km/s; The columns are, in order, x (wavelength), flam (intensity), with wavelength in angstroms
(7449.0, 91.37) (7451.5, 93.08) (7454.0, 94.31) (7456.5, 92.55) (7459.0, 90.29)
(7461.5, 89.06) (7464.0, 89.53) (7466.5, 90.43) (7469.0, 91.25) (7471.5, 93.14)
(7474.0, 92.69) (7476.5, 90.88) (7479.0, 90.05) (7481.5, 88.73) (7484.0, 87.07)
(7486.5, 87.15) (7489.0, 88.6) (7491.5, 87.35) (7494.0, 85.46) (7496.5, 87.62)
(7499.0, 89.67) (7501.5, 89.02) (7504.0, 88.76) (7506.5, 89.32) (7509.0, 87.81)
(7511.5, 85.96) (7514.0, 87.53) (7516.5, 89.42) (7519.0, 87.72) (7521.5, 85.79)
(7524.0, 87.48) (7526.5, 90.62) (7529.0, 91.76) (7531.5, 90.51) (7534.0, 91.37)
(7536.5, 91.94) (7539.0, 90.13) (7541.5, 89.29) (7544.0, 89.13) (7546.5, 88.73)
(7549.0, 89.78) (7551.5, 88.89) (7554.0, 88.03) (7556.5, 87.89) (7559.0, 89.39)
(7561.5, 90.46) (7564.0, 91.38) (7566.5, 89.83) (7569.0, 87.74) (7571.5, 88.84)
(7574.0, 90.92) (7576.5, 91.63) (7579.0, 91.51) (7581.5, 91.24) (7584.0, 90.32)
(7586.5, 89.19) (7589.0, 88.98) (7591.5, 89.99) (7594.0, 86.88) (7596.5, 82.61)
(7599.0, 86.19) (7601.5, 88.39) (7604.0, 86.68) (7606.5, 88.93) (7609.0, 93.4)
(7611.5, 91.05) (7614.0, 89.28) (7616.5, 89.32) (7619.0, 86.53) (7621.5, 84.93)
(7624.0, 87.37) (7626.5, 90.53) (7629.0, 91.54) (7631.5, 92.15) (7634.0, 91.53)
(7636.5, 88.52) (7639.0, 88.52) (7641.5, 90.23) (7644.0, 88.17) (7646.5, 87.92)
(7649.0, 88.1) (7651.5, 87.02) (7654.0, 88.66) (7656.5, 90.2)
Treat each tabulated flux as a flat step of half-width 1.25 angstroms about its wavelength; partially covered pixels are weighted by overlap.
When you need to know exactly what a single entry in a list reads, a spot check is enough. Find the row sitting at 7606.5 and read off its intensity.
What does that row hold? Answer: 88.93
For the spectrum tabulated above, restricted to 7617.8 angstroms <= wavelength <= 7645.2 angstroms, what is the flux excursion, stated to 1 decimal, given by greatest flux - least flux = 7.2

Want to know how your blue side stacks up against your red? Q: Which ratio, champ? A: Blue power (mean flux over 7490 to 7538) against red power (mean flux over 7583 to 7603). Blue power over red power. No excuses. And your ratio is 1.01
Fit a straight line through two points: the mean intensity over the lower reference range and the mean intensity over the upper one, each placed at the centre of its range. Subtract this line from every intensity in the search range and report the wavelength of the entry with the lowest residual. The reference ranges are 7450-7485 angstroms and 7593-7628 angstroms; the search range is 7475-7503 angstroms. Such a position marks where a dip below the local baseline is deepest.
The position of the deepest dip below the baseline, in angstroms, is 7494.0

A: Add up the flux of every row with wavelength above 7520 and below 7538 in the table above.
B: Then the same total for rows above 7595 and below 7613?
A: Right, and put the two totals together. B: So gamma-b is 1247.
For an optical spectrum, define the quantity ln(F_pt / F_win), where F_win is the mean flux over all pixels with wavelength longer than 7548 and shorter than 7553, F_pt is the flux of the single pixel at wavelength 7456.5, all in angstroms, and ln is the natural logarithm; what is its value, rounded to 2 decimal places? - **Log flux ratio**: 0.04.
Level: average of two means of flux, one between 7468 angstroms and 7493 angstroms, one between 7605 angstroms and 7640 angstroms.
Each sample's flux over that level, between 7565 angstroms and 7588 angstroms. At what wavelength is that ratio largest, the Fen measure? 7576.5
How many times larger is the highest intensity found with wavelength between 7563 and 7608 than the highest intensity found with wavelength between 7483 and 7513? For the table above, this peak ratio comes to 1.02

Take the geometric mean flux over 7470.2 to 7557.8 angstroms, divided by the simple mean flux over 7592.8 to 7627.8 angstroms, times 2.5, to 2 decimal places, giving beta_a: 2.53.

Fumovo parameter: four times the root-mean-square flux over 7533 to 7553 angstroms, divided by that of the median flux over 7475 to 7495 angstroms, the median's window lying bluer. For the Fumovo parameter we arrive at 4.09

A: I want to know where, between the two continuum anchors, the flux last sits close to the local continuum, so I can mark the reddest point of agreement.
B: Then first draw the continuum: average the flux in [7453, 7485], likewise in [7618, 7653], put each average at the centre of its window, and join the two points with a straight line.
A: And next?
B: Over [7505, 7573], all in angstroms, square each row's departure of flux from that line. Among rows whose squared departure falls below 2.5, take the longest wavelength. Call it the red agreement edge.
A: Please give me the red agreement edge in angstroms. 7571.5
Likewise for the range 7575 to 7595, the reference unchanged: 7591.5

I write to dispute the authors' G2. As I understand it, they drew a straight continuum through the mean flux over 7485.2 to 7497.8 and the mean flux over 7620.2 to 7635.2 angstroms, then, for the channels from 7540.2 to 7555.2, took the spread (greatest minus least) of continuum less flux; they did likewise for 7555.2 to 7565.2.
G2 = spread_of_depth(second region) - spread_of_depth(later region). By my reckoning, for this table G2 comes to -1.5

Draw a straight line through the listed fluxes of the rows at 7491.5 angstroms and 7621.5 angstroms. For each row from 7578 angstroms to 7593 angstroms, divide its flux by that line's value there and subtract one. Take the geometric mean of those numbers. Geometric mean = 0.053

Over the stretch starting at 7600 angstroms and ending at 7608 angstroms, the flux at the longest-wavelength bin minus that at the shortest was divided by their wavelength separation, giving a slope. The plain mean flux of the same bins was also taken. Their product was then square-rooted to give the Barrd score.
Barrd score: 3.1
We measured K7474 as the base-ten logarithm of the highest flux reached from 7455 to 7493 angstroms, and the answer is 1.969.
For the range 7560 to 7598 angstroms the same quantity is 1.962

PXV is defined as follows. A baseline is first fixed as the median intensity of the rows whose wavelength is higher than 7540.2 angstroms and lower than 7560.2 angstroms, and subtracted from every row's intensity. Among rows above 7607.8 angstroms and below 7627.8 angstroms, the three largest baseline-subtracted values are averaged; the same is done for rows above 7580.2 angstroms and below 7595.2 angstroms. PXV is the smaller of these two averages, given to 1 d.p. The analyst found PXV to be 1.5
